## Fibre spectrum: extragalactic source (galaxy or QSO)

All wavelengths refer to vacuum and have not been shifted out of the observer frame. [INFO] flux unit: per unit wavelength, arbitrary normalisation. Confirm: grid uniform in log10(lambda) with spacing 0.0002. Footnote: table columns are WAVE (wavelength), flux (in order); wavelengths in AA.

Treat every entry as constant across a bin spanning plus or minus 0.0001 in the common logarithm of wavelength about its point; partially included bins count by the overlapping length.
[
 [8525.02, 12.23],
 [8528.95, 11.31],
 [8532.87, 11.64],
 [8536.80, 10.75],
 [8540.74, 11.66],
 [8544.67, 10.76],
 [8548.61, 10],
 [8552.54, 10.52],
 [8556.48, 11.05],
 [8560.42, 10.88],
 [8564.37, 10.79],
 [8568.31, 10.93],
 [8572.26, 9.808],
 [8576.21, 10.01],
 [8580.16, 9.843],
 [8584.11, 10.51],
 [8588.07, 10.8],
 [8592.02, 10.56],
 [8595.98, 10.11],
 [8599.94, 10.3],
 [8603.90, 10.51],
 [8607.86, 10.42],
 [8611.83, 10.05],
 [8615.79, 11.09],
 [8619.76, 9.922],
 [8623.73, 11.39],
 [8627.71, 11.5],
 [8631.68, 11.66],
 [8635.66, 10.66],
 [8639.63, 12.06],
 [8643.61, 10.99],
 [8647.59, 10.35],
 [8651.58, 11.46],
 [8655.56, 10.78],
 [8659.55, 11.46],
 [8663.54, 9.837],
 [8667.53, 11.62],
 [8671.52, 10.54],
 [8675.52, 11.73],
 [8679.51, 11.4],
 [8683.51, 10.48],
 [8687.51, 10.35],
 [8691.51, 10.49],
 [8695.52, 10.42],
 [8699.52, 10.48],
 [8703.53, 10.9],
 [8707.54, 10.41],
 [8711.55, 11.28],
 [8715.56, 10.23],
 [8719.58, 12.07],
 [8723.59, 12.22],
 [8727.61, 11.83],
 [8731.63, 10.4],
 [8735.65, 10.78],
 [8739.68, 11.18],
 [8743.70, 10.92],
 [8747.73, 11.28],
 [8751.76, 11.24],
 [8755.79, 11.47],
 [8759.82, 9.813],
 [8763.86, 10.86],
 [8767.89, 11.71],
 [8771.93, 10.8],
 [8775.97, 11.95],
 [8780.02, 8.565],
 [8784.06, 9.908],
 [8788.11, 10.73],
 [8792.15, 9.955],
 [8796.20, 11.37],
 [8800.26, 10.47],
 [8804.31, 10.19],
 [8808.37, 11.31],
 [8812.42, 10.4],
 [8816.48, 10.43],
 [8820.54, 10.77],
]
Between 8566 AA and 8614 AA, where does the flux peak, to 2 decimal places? 8568.31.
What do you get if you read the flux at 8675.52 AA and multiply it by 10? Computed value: 117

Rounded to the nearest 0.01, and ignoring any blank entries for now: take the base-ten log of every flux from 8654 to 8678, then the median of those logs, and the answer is 1.05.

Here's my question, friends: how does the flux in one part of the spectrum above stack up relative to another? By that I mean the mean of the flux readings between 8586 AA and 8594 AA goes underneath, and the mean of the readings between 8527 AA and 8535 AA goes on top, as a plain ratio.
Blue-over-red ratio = 1.07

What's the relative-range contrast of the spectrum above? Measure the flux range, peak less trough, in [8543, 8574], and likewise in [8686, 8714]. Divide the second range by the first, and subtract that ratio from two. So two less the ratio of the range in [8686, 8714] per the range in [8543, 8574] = 1.3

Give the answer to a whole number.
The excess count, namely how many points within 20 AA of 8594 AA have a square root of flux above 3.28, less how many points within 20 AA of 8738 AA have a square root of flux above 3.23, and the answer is -8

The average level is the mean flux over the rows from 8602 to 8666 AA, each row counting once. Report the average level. 10.9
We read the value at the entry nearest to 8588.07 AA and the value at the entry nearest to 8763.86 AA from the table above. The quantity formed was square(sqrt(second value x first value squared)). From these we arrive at 1267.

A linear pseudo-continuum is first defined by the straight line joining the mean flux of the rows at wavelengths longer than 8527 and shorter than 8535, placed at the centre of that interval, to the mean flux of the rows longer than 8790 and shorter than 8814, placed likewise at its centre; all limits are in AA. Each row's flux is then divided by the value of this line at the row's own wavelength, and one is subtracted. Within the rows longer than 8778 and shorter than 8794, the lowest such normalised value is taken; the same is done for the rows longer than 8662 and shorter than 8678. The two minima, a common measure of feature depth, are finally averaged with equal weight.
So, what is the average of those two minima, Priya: -0.15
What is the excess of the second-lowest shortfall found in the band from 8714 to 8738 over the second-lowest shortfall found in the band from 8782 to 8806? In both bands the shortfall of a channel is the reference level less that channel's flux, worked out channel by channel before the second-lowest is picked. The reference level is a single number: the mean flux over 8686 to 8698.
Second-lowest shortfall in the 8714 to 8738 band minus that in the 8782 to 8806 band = -1.3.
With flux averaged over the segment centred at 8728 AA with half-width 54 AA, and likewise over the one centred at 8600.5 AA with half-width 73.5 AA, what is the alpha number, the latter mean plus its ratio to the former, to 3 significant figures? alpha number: 11.8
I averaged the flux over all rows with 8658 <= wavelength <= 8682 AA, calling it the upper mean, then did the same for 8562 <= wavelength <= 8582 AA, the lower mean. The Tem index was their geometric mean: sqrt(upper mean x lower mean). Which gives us 10.68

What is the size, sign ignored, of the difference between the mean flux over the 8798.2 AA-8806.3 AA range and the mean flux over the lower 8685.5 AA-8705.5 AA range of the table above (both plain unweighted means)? 0.20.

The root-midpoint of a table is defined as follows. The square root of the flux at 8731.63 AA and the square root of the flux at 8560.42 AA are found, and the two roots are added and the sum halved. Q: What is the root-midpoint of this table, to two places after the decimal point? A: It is 3.26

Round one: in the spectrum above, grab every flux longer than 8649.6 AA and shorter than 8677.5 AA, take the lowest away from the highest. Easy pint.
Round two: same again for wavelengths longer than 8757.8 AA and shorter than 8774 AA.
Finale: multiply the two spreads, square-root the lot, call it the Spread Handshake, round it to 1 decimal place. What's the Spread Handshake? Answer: 1.9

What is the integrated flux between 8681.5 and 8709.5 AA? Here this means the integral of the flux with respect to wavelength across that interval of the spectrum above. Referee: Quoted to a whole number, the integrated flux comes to 294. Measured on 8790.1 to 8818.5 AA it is 301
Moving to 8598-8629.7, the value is 338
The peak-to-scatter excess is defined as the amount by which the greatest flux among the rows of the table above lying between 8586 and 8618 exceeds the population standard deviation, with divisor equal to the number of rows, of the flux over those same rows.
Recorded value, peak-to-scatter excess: 10.8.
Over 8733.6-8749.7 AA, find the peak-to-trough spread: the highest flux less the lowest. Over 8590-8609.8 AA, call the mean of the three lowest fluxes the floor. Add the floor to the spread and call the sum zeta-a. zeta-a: 10.8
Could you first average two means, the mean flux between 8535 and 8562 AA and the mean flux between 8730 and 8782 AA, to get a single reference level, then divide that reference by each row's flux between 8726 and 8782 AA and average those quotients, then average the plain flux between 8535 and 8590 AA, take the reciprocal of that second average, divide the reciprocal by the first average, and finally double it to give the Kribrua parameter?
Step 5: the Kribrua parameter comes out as 0.189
